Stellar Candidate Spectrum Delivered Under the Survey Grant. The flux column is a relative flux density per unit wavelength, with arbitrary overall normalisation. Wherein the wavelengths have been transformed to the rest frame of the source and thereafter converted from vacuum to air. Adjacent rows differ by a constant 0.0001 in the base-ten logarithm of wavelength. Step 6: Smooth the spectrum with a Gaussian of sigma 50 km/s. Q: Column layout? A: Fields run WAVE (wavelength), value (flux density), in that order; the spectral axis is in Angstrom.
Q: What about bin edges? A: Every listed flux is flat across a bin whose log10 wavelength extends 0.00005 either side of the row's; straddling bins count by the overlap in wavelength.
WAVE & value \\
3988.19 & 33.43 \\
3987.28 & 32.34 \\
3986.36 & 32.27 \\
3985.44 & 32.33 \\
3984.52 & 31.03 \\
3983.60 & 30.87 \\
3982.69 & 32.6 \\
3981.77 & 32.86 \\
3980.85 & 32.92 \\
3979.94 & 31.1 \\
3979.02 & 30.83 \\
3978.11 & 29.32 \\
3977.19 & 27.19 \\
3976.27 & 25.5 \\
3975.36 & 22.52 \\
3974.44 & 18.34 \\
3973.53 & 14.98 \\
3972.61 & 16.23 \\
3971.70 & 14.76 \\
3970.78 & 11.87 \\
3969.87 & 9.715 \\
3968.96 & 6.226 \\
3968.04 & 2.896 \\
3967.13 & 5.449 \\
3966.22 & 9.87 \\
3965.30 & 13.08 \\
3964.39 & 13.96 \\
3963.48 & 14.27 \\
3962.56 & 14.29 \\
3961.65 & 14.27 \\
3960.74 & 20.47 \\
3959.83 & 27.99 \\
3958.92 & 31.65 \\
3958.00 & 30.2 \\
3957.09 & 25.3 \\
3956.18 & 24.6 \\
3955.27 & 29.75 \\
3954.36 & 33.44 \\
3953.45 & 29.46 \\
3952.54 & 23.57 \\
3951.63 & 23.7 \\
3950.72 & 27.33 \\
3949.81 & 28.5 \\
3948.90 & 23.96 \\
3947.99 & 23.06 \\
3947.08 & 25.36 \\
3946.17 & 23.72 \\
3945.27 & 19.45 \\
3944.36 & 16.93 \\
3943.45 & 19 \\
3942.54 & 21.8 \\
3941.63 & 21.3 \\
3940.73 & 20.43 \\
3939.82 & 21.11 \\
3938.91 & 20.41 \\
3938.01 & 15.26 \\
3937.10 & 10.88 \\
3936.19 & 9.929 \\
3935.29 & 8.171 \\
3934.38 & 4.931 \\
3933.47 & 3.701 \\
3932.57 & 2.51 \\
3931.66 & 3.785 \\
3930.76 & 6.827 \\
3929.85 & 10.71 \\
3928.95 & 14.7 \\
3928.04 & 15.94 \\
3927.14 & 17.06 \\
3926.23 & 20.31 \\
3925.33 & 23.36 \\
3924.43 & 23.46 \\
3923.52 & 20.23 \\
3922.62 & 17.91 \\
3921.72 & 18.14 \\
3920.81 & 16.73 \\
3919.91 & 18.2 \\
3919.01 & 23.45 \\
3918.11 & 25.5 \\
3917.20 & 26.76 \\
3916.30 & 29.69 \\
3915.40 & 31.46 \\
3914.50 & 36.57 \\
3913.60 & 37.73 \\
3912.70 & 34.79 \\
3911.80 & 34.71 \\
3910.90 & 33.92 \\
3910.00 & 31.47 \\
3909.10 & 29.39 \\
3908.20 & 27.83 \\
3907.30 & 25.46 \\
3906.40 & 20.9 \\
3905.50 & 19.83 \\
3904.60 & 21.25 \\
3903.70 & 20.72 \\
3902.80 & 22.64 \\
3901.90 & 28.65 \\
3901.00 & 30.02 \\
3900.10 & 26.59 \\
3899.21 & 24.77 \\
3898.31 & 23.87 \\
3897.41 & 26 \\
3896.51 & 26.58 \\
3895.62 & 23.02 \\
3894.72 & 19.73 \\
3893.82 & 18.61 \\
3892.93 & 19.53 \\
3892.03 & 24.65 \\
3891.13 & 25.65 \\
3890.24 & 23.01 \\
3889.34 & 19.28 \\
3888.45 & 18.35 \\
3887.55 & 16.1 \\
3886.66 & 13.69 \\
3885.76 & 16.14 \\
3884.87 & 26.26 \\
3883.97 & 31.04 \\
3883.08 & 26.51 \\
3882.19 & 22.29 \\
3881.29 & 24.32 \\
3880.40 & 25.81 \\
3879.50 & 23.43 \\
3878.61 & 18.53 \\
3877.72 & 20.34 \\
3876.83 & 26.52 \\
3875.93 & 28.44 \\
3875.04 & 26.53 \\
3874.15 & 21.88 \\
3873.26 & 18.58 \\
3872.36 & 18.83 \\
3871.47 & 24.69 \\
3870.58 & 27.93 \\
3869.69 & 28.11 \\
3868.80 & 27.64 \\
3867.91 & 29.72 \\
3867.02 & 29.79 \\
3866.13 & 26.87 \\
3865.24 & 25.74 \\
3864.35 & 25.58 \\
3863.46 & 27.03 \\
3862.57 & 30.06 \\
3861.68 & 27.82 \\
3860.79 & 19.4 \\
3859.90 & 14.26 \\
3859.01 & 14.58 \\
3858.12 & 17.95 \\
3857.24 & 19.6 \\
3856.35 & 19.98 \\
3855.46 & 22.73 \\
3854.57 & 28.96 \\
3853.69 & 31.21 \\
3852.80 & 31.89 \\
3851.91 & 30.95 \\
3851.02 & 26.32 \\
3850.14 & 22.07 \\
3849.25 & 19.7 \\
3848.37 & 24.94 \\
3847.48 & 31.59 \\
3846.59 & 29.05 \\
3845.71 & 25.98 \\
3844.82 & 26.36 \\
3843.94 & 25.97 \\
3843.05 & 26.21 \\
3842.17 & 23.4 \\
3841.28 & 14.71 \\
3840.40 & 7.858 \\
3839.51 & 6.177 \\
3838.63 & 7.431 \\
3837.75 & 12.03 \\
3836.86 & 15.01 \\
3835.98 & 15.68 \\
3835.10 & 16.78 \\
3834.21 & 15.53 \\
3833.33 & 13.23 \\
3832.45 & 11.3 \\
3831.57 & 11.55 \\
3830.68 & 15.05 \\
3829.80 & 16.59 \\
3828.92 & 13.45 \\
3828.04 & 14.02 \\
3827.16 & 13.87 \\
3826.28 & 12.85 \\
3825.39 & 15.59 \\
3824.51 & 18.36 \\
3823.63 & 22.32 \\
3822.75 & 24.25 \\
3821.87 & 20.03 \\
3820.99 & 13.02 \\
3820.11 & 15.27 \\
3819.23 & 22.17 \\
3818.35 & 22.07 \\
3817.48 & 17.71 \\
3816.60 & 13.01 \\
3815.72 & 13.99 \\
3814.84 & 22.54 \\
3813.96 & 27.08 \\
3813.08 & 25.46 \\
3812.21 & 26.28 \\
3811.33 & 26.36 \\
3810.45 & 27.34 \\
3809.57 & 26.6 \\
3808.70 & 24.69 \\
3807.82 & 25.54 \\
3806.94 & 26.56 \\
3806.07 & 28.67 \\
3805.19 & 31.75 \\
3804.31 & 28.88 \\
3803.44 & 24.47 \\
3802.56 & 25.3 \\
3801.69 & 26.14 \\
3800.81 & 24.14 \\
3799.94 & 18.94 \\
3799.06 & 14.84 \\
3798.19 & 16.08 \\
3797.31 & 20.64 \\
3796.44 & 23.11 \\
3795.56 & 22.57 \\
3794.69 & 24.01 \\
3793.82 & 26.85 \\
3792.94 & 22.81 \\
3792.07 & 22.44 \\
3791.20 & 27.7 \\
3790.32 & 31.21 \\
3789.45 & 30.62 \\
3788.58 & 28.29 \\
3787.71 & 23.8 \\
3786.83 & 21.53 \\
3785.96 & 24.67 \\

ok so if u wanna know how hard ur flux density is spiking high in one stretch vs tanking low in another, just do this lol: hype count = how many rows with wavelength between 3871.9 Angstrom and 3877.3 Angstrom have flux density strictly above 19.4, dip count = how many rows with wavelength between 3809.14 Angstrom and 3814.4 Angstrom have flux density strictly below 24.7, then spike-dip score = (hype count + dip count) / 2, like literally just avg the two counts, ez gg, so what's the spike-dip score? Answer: 2.0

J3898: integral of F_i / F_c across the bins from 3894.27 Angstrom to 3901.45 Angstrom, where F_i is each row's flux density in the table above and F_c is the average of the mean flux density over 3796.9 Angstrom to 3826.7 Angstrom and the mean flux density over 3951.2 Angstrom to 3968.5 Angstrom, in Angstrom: 8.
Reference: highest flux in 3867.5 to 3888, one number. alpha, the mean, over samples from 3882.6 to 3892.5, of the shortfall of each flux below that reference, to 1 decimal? 9.2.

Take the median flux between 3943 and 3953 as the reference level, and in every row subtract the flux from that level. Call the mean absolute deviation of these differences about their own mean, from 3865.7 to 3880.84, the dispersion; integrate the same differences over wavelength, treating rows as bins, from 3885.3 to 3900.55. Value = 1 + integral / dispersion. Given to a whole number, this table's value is 11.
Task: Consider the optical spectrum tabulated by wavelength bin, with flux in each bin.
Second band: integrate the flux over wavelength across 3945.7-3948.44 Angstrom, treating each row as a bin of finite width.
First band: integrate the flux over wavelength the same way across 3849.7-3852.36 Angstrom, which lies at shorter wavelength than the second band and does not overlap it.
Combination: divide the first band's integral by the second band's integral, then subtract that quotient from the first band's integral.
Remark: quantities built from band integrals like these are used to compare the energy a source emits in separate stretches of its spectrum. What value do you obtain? 69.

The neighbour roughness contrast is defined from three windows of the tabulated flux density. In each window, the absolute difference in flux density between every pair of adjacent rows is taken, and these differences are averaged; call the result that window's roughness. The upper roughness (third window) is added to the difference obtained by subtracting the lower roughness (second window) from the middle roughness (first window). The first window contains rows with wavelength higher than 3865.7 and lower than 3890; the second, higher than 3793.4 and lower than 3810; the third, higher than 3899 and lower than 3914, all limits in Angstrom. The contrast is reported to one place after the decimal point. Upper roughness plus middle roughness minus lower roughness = 2.8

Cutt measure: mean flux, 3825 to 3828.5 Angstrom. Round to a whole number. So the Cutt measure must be 14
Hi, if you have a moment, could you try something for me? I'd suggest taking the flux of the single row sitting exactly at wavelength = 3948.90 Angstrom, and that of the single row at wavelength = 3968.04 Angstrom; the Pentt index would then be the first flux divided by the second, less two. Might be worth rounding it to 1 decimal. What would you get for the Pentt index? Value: 6.3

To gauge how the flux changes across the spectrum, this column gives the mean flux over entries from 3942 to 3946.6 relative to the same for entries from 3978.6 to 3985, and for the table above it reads 0.64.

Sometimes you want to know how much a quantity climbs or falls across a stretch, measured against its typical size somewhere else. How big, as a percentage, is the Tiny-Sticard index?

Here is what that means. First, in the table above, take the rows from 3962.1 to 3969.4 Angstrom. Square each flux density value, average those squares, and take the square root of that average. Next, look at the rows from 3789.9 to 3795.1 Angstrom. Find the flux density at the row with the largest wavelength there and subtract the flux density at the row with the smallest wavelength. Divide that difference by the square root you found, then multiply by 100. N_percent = -66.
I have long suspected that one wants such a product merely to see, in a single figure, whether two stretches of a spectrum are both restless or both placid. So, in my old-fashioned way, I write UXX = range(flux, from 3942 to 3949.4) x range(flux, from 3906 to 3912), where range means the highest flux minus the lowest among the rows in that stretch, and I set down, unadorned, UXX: 116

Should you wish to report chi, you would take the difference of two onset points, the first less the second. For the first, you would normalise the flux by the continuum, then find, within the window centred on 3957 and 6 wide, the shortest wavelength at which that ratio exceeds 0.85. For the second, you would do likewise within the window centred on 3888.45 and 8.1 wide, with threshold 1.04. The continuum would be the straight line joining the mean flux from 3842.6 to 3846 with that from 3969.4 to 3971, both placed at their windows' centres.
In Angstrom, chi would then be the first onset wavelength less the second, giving 69.5 Angstrom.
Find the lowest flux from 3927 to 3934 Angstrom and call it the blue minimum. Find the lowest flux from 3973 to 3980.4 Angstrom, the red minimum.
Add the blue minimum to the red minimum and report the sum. 17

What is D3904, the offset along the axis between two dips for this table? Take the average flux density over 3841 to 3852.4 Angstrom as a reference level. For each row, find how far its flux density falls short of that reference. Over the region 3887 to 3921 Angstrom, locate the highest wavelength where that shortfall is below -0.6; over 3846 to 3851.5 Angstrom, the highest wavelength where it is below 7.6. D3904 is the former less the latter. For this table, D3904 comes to 66.2 Angstrom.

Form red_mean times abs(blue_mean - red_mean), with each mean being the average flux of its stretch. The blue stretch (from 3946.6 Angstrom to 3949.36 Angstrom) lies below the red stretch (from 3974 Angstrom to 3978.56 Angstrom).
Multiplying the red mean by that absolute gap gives 11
